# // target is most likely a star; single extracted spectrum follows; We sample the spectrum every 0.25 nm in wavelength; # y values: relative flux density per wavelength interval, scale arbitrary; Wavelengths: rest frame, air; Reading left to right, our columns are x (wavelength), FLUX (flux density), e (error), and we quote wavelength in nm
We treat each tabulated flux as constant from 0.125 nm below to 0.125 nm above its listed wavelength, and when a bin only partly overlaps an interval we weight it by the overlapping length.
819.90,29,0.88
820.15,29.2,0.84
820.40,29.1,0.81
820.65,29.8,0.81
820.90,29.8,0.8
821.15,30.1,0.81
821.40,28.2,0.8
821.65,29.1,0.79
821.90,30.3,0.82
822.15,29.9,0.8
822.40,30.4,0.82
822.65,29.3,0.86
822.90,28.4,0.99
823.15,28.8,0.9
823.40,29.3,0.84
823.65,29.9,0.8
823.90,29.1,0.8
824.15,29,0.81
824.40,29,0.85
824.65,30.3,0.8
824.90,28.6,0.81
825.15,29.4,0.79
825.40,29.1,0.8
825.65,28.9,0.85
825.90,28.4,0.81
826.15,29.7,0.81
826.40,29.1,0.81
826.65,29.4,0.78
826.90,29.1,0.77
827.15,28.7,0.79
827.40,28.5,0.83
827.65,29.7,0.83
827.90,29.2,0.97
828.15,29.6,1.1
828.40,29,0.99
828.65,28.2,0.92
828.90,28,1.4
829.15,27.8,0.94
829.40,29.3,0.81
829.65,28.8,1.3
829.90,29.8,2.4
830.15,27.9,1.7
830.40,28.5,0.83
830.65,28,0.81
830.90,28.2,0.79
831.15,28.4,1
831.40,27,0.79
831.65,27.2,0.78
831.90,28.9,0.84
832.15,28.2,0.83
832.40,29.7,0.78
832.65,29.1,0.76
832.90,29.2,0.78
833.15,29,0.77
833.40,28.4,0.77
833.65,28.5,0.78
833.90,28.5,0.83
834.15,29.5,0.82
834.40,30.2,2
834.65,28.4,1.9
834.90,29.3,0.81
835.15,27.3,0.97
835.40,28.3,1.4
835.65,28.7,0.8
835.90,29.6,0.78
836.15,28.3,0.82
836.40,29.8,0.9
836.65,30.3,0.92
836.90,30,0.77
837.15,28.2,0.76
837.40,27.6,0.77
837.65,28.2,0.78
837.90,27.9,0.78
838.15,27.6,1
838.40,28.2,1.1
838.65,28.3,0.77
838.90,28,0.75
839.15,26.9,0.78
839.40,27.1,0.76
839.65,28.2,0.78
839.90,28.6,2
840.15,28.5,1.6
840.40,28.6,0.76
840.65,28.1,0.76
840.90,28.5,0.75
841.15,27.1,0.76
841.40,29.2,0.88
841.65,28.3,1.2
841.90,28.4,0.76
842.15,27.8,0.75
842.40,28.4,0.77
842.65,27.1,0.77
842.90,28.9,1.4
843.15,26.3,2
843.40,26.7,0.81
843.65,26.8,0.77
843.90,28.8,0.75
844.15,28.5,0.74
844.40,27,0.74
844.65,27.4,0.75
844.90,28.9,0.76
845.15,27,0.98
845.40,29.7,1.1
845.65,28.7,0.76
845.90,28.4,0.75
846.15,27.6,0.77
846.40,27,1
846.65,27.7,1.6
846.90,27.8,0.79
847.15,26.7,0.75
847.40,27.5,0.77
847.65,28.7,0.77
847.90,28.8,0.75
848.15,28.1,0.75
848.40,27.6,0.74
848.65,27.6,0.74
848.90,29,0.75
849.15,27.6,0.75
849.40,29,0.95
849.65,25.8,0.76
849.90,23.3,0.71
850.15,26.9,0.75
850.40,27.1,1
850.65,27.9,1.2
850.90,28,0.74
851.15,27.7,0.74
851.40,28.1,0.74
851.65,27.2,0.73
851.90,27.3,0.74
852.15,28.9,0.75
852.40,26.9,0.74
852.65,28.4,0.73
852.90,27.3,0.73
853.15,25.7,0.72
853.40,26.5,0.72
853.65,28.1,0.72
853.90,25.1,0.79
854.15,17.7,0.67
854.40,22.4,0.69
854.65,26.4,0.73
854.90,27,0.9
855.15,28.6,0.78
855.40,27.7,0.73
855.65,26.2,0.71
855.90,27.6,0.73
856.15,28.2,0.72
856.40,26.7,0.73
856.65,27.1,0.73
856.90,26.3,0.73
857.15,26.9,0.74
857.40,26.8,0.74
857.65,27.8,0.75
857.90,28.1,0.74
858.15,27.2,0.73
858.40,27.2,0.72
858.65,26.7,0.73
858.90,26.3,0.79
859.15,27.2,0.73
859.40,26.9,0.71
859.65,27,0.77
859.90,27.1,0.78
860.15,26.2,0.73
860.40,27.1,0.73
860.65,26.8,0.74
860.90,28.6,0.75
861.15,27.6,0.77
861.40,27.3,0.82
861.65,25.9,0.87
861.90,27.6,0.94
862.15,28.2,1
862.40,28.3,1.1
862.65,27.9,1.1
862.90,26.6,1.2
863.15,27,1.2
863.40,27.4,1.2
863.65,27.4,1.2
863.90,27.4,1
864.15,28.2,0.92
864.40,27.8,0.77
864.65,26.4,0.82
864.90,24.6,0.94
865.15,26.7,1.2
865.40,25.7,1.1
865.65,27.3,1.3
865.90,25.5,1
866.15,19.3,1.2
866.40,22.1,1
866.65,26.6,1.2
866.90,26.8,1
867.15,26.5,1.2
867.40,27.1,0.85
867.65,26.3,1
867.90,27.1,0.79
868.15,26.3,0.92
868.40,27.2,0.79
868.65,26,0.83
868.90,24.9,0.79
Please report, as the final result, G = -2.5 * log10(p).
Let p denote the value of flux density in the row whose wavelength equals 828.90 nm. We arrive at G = -3.62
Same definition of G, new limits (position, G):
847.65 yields -3.64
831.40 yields -3.58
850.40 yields -3.58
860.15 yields -3.55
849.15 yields -3.60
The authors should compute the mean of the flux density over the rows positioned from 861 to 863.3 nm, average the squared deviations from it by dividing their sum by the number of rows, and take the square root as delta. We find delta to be 0.73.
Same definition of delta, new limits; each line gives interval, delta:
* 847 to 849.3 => 0.71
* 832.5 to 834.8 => 0.57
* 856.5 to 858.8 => 0.52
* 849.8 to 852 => 1.39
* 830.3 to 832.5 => 0.77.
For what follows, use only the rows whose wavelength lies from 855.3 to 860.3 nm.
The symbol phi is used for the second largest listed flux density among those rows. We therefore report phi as 28.1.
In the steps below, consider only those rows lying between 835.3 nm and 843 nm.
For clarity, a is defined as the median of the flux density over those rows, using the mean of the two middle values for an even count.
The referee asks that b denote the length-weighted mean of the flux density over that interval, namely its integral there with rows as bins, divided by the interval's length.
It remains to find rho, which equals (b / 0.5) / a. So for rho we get 2.00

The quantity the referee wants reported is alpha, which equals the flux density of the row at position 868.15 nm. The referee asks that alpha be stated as 26.3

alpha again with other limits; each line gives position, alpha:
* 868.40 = 27.2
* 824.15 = 29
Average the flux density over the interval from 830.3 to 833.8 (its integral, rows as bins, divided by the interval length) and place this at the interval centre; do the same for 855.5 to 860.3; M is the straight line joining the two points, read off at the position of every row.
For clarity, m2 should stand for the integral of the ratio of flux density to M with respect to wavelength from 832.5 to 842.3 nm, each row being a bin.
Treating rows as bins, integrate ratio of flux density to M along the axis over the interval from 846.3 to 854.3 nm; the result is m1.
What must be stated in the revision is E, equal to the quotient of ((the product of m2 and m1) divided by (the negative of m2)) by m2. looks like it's -0.8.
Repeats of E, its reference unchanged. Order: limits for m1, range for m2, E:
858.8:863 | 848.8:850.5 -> -2.6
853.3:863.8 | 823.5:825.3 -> -5.7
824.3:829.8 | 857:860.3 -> -1.7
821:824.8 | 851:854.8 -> -1.1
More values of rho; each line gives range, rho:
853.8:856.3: 1.93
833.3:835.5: 2.02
